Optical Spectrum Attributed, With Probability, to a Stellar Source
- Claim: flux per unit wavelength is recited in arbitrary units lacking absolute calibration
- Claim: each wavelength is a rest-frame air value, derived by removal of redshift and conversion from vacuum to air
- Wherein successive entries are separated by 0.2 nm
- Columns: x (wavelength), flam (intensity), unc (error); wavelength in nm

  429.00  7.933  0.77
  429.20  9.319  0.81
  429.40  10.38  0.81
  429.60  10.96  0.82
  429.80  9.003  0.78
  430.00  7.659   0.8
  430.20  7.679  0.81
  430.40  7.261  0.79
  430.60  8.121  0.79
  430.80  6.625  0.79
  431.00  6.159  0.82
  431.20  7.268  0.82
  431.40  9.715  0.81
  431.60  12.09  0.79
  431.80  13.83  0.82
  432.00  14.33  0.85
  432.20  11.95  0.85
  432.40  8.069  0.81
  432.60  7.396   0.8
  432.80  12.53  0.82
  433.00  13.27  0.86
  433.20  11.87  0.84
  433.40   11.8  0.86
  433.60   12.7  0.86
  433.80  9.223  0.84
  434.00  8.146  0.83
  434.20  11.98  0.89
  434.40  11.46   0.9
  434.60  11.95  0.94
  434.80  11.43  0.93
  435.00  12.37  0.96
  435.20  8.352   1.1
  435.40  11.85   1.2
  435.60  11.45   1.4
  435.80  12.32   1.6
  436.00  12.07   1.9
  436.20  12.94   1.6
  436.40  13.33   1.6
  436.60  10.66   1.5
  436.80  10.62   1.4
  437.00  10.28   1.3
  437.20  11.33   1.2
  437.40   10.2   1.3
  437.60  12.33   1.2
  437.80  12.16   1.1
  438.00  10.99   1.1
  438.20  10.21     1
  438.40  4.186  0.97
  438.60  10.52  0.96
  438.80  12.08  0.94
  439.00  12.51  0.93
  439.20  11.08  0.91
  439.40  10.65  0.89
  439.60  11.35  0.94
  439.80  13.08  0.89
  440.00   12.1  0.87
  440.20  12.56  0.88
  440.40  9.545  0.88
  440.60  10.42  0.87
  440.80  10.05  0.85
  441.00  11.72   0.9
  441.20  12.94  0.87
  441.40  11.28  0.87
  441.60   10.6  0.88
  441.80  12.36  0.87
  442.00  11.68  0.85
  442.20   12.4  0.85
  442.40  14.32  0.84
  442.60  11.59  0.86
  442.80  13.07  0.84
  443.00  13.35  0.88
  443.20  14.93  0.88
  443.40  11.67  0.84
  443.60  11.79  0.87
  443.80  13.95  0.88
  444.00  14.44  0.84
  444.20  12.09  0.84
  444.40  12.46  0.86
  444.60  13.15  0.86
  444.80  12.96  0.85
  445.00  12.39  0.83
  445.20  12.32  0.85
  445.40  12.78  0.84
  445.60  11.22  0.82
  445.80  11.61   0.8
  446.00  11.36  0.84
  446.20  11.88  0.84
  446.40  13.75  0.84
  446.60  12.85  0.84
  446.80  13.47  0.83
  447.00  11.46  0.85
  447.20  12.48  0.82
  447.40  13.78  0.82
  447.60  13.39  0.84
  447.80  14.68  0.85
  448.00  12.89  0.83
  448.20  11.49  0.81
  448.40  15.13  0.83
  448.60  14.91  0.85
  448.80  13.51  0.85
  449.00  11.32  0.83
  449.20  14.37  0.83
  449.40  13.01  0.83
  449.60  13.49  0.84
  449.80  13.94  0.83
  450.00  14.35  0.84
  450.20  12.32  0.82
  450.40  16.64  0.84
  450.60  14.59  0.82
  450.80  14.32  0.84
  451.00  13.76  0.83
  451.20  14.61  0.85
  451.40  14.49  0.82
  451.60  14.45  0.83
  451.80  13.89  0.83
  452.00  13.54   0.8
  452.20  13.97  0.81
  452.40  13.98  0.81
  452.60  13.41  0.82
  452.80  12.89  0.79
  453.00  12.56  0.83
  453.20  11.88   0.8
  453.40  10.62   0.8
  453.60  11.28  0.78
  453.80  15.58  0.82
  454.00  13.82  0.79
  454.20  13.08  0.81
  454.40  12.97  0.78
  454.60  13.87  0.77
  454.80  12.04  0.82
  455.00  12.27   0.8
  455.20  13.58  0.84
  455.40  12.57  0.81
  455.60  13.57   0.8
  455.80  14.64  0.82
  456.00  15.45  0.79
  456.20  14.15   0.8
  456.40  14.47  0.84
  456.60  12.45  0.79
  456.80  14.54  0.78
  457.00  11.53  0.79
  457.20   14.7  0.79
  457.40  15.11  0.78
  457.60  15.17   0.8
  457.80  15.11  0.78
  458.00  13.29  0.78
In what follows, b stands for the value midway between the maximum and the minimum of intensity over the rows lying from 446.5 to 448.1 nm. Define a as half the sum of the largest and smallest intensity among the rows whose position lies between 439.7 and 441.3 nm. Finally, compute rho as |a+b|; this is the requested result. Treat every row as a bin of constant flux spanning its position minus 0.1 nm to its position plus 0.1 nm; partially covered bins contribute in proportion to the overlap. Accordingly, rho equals 24.4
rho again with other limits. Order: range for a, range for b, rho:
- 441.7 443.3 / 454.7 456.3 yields 27.0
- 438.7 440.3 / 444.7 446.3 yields 24.0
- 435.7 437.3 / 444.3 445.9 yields 24.0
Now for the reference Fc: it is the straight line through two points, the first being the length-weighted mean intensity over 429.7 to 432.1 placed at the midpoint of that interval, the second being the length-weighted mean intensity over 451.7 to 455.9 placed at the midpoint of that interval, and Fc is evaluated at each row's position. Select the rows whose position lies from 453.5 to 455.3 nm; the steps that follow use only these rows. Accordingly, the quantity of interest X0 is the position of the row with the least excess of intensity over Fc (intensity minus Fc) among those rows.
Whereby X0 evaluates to 453.60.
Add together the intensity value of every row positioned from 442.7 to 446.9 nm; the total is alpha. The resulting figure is 267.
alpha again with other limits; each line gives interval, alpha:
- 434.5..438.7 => 232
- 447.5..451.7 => 292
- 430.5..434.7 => 220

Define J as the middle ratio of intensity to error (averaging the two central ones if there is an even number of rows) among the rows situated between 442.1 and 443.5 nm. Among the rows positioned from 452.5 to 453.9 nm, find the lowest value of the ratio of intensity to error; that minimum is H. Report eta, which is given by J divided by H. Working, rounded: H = 13.3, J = 15.2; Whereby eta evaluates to 1.1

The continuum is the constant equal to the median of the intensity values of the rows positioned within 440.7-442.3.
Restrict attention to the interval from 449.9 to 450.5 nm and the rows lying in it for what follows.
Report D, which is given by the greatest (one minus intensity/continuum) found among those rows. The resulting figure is -0.05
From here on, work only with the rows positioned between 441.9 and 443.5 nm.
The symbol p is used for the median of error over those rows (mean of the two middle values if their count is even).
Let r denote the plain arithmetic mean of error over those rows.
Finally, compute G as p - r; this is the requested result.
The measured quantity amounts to -0.0050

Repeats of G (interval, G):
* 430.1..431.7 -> -0.0025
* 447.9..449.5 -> -0.0025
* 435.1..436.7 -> 0.0625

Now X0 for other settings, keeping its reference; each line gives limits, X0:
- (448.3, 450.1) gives 449.00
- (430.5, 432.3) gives 431.00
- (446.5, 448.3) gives 448.20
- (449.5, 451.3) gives 450.20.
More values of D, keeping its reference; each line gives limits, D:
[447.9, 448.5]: 0.02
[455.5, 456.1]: -0.16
